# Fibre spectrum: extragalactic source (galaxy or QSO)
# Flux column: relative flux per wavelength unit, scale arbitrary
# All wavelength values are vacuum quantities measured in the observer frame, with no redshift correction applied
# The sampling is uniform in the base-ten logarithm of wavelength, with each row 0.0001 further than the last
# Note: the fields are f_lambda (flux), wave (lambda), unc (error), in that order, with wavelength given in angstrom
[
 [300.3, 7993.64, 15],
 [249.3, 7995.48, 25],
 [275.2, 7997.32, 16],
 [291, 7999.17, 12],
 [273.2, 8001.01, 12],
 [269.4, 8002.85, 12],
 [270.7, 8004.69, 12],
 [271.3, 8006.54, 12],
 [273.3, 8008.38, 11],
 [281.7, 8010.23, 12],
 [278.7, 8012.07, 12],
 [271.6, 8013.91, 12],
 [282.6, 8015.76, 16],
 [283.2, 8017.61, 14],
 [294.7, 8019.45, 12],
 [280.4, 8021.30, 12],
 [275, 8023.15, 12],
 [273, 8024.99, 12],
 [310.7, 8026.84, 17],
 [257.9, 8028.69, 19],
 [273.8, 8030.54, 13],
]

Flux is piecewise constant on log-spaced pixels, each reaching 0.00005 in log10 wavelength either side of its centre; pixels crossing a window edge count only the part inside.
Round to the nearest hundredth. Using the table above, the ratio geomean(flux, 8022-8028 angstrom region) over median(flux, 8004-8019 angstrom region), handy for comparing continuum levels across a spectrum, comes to 1.04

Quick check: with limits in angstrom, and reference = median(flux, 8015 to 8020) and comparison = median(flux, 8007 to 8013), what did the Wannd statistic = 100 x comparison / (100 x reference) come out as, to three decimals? 0.984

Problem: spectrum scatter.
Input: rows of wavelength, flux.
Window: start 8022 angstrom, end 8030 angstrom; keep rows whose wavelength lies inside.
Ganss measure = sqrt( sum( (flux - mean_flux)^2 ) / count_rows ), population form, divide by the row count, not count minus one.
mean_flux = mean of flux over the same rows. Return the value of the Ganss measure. 19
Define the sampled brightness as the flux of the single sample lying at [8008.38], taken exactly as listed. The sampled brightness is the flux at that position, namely 273.3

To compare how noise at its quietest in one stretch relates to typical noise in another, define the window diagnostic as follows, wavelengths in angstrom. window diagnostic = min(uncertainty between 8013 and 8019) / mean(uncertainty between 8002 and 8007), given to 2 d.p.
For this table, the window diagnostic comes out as 1.00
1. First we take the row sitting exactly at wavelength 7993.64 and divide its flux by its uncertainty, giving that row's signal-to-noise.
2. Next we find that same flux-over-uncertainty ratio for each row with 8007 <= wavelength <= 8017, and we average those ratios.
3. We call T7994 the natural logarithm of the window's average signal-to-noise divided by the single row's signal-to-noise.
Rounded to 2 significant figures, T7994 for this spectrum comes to 0.11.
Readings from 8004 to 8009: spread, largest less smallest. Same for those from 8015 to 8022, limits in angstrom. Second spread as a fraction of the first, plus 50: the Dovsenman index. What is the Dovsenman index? 55.5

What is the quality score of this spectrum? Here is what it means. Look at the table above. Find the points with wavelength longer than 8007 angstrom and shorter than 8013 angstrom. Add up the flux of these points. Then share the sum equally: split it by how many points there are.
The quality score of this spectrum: 278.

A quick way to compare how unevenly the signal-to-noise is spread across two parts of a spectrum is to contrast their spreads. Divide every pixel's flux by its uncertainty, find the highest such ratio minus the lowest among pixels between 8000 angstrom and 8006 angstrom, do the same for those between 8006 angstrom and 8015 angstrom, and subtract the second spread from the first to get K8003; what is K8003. -1.9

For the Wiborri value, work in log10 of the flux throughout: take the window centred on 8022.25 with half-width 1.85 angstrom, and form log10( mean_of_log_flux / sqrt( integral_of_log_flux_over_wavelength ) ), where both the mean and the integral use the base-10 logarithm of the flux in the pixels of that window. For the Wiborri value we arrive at -0.0898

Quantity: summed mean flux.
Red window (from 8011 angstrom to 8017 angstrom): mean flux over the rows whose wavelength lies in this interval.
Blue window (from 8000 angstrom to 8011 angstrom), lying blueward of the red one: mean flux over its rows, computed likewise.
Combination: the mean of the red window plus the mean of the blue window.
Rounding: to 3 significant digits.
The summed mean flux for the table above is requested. 551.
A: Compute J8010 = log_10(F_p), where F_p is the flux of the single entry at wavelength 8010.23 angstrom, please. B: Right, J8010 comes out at 2.45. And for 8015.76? 2.45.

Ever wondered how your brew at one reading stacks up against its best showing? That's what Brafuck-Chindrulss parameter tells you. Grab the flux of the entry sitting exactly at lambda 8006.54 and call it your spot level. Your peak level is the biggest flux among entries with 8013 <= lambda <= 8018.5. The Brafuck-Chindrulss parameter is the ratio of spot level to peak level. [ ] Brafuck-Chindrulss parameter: 0.96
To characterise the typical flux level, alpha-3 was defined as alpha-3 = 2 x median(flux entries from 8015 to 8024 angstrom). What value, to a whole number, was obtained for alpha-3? 565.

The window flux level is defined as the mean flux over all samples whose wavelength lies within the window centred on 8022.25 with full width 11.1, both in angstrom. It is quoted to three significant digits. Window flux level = 286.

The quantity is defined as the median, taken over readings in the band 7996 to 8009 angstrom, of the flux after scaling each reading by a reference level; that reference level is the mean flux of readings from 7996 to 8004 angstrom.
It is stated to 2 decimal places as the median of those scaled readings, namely 0.99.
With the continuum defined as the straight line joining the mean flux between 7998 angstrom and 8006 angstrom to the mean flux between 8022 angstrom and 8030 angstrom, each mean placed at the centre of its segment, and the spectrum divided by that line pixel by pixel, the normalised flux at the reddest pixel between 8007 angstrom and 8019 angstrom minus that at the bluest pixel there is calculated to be 0.03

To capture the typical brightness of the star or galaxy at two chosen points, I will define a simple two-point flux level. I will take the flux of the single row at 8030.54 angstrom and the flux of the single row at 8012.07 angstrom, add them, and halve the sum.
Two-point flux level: 276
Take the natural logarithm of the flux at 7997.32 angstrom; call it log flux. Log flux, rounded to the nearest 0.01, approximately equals 5.62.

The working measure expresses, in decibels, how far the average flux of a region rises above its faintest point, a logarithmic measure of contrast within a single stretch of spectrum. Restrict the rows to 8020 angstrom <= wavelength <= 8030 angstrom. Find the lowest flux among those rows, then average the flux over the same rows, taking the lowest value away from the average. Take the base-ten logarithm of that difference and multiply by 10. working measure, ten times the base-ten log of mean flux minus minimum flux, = 13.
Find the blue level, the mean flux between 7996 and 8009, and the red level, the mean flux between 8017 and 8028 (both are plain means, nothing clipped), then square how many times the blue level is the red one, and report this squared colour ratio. 0.92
